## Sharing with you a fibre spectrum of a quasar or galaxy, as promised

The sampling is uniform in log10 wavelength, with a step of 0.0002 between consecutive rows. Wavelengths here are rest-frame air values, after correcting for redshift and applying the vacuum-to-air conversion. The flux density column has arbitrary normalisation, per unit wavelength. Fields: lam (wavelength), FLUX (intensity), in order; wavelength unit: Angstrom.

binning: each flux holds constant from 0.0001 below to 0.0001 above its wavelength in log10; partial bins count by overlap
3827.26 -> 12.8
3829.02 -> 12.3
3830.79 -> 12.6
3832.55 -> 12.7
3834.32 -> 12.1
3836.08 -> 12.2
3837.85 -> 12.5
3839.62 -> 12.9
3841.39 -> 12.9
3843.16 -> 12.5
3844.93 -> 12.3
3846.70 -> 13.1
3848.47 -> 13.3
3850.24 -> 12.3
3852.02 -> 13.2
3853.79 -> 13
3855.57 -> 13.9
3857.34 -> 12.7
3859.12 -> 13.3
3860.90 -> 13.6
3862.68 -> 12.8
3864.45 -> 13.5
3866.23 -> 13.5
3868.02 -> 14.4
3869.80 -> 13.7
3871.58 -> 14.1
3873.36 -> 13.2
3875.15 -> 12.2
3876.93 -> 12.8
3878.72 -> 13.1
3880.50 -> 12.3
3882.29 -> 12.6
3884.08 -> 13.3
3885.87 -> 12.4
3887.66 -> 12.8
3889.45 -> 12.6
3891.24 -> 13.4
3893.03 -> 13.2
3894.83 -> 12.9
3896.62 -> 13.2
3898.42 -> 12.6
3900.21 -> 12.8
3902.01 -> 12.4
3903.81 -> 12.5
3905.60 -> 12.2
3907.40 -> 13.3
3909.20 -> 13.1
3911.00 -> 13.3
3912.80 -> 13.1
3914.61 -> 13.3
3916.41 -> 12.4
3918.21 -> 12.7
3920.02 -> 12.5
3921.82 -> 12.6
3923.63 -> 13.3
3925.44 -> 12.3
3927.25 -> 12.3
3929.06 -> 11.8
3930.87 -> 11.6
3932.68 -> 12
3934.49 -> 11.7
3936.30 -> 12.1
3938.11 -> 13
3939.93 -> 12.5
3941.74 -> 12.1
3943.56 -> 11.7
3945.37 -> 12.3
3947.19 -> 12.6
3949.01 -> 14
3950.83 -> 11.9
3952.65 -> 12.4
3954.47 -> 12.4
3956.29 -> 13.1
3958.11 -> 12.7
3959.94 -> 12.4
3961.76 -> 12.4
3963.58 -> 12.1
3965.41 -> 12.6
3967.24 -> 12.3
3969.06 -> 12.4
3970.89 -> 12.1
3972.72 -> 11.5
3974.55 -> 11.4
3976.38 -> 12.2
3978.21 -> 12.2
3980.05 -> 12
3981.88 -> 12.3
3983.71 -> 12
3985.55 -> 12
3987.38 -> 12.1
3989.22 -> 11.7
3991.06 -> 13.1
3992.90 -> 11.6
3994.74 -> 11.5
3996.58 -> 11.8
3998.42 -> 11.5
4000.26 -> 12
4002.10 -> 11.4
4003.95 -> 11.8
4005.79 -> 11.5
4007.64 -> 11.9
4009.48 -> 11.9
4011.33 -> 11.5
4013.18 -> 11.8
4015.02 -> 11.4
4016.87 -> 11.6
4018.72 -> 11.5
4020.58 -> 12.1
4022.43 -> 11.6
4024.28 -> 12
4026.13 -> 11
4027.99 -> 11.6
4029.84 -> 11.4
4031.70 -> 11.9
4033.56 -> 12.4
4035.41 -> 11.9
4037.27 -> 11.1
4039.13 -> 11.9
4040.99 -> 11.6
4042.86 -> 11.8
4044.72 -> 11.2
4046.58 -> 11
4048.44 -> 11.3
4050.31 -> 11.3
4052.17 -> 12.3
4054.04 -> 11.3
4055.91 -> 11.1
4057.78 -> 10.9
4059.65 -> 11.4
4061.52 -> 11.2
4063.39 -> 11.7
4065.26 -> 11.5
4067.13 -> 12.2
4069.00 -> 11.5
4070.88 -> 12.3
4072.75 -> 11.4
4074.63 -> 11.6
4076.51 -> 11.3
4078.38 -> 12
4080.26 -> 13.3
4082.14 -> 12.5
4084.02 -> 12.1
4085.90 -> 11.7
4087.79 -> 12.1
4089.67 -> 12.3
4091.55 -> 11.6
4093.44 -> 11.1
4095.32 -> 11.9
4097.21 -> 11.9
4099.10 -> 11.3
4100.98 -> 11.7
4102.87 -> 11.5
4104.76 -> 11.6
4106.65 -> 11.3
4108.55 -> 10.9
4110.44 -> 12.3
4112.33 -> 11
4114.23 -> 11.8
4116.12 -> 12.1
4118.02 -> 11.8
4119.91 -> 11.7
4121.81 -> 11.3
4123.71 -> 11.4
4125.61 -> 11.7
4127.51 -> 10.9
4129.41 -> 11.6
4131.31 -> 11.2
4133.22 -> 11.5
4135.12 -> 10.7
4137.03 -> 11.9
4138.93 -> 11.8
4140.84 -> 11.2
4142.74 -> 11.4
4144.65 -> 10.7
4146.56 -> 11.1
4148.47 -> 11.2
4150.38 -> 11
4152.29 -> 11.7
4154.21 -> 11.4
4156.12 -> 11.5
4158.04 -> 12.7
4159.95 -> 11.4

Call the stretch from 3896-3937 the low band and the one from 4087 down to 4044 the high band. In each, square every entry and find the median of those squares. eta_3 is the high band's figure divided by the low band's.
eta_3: 0.85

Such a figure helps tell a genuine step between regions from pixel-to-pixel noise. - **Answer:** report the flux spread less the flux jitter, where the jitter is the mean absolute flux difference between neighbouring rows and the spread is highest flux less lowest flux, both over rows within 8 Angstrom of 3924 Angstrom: 1.3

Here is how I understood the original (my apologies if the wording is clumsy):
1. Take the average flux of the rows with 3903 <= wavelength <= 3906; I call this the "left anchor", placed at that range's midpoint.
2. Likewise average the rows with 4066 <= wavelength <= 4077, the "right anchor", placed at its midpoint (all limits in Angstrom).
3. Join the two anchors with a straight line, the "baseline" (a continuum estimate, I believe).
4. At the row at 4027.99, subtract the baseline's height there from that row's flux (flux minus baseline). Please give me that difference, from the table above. -0.3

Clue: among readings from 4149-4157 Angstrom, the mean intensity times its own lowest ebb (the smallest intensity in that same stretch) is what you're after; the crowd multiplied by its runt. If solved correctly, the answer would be 125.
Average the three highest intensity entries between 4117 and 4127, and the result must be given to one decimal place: 11.7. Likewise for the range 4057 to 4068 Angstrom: 11.8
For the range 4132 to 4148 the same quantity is 11.7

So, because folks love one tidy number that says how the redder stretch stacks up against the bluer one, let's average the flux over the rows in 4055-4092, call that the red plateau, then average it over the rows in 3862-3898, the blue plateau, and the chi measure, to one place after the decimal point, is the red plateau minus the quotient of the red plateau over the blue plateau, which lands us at 10.9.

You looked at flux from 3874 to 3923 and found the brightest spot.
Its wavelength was 3891.24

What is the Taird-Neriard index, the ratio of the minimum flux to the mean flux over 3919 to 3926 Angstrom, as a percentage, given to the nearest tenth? 97.0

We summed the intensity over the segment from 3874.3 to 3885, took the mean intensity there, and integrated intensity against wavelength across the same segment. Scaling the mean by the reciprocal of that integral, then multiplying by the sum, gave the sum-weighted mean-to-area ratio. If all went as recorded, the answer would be 7.1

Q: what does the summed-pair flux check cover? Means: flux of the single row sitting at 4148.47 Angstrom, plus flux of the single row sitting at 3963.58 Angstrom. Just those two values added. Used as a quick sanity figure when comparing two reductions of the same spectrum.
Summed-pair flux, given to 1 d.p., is 23.3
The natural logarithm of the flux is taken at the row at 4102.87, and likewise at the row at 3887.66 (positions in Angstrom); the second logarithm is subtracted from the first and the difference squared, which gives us 0.011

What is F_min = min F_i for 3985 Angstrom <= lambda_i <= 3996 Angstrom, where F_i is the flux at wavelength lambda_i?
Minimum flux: 11.5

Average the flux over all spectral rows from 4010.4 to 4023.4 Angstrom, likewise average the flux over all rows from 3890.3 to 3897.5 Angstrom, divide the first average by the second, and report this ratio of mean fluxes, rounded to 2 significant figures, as 0.88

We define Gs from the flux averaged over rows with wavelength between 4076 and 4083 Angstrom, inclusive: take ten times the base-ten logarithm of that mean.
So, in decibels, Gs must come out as 10.9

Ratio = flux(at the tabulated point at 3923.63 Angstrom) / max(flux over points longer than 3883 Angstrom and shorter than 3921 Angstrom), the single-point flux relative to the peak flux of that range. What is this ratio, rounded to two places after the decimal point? 0.99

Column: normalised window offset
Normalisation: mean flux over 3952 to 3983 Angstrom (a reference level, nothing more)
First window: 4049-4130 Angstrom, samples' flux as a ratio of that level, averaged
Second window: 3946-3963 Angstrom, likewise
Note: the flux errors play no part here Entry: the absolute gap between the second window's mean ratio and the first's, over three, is 0.027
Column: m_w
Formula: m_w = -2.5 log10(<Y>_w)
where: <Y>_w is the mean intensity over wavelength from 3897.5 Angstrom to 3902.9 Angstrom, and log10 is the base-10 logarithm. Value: -2.75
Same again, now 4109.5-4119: -2.68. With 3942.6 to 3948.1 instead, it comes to -2.72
